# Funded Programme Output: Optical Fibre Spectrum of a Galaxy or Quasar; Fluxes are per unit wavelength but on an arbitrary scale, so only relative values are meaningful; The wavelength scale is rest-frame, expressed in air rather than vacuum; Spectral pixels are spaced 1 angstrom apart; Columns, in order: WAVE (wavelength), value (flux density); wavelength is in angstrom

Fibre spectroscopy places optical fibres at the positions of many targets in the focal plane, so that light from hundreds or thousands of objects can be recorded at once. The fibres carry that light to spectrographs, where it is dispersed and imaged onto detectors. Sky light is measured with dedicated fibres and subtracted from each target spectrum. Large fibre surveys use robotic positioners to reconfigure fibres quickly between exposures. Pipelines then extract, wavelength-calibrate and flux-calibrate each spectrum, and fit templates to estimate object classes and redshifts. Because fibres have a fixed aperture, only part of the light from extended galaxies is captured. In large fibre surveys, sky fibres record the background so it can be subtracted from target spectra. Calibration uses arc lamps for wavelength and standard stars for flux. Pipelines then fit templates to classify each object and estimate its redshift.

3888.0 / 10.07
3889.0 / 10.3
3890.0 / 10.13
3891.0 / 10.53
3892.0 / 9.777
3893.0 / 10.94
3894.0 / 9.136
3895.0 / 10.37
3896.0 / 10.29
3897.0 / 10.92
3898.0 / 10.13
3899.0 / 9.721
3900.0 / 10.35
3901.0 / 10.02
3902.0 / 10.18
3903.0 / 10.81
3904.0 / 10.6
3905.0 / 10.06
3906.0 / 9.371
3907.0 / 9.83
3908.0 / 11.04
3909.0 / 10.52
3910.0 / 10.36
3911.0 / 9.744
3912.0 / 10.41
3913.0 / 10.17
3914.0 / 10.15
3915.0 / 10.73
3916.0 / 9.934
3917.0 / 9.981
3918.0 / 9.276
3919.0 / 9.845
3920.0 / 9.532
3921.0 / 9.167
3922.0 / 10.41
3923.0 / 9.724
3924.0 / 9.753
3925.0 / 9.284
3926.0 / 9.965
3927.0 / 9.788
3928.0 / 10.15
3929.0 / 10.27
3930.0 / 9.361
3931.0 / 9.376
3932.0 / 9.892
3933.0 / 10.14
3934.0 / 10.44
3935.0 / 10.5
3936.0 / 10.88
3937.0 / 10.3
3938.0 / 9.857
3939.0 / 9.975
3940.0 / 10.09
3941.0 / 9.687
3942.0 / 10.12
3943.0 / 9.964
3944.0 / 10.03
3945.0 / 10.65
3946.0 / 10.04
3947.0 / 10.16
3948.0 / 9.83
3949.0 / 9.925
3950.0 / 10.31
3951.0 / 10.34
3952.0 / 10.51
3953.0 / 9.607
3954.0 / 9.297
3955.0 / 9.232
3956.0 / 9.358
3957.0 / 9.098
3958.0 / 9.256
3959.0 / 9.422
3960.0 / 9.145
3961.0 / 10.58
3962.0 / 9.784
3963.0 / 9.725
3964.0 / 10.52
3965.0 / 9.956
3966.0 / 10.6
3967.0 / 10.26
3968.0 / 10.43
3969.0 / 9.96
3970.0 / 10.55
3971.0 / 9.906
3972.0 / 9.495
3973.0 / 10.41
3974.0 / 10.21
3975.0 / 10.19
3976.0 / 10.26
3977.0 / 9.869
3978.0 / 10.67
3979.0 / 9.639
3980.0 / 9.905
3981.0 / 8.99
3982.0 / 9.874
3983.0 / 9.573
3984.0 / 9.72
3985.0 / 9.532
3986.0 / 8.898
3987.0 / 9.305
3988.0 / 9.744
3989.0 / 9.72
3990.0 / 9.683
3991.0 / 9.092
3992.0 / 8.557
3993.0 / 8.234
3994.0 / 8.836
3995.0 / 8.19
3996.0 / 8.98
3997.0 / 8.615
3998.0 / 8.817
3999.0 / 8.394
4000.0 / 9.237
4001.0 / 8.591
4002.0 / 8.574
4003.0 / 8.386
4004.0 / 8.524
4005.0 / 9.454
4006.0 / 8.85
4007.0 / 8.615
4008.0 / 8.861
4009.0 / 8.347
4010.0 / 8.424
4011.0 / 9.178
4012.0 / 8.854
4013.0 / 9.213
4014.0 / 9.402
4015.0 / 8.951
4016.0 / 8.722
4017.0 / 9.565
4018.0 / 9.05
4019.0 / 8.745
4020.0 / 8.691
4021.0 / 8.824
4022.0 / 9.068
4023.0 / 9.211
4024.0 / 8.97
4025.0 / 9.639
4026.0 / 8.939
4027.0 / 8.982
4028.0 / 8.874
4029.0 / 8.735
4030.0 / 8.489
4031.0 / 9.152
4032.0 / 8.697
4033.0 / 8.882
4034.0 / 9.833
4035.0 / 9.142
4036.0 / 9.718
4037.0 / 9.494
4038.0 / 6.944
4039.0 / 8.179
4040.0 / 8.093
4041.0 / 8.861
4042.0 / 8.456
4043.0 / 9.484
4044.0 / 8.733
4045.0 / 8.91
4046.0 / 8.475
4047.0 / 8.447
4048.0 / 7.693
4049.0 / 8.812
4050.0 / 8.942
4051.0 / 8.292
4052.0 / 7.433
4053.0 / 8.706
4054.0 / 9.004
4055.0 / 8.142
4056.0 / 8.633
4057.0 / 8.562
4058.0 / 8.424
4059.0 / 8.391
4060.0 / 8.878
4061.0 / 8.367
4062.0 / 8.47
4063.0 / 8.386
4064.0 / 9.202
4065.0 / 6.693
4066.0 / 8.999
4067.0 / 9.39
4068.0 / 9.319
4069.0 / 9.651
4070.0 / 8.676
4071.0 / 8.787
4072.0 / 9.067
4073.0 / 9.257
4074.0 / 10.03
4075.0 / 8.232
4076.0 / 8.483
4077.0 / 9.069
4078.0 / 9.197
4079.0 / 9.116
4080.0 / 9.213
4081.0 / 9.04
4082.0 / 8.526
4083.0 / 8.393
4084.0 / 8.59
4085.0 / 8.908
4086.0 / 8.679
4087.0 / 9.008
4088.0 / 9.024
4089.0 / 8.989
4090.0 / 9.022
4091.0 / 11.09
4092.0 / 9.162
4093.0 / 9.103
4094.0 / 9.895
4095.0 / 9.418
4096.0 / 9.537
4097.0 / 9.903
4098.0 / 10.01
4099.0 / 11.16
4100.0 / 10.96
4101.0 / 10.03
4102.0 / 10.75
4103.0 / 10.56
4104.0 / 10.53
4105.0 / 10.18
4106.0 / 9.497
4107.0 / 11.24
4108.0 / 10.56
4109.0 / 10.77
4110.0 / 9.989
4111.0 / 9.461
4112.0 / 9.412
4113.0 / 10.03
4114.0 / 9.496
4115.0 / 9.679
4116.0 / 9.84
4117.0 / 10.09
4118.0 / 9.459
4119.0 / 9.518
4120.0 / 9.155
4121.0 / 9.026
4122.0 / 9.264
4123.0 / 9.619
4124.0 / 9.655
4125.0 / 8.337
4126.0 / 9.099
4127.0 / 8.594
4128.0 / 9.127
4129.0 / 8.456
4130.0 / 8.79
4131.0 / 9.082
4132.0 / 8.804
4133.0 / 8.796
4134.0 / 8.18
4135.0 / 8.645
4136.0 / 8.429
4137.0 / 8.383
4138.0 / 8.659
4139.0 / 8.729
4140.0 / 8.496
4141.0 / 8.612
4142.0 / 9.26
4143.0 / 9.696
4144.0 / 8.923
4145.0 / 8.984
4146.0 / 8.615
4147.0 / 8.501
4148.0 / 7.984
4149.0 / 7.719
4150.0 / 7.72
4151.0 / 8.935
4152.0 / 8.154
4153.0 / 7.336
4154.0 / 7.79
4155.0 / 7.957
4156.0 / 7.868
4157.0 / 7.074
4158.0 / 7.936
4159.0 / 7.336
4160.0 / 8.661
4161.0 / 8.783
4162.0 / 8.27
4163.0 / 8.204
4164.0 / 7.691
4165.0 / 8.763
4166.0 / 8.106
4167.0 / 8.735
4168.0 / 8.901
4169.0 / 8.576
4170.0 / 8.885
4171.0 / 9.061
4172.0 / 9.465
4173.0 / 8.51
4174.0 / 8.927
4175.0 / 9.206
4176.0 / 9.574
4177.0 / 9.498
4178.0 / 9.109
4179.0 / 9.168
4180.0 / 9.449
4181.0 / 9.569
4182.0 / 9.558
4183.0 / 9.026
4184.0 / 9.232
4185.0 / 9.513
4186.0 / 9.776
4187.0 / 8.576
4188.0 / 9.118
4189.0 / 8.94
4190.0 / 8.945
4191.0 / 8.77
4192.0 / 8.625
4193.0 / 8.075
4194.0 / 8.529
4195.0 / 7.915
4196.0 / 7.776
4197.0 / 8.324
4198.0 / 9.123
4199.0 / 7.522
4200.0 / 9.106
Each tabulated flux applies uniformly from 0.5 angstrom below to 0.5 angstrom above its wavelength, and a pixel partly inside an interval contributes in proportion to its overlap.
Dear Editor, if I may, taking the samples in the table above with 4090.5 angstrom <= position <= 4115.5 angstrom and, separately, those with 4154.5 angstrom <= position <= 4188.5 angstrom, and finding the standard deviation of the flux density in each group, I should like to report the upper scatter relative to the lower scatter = 1.05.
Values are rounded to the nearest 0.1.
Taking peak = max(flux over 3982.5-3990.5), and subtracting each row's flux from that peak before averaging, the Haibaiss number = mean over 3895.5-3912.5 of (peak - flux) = -0.5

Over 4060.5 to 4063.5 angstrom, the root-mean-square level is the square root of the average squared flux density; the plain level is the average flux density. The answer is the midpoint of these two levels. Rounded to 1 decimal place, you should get 8.4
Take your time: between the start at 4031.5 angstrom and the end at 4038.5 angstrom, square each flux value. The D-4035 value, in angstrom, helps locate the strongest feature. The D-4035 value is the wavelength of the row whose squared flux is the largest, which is 4034.0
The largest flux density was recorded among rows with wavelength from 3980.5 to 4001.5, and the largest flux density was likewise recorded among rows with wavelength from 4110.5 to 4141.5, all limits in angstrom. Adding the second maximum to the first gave 20.0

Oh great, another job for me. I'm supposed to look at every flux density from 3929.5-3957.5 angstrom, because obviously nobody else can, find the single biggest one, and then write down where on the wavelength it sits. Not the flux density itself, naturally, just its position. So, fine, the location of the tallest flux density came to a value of 3936.0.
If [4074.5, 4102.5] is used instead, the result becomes 4099.0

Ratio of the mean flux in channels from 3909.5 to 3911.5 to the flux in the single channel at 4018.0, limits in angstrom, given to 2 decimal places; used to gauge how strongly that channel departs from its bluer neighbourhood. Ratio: 1.11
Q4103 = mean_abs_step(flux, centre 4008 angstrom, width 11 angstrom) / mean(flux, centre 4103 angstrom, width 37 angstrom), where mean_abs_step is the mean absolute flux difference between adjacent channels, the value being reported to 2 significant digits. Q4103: 0.043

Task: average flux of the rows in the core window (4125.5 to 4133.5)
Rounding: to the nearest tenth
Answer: 8.8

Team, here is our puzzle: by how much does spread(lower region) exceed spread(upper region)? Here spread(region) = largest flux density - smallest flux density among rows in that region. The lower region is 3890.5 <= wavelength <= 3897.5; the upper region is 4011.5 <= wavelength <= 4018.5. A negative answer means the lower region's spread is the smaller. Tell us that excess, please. 1.0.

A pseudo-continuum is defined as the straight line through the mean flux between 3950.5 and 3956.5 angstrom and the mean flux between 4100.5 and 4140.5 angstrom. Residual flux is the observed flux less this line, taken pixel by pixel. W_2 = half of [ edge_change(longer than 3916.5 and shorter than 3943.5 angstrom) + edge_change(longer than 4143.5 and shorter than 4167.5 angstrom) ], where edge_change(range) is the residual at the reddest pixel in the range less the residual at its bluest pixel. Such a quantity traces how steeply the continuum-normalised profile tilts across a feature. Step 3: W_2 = -0.1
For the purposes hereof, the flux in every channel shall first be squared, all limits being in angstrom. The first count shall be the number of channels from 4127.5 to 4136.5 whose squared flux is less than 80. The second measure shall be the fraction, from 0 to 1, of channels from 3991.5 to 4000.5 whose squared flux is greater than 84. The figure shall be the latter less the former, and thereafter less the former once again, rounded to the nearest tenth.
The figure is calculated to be -13.9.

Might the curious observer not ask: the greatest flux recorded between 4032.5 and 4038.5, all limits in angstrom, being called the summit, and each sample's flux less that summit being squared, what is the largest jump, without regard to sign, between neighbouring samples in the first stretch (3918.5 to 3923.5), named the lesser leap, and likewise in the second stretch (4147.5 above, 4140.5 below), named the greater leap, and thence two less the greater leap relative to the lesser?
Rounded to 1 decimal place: -1.3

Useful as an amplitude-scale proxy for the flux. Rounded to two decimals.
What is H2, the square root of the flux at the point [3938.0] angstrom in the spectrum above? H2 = 3.14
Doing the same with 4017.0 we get 3.09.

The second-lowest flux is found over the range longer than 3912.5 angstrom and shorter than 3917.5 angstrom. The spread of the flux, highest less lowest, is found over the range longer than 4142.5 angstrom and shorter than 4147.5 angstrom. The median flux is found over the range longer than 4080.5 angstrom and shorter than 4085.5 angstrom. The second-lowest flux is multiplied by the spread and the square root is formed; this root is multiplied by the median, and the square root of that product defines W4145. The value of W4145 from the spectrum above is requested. 5.4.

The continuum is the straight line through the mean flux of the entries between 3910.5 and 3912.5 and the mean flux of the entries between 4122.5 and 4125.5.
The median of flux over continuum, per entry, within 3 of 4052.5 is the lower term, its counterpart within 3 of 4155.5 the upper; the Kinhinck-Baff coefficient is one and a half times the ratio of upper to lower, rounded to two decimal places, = 1.45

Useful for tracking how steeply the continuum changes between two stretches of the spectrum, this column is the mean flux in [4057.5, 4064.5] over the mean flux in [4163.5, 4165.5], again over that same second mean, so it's 0.127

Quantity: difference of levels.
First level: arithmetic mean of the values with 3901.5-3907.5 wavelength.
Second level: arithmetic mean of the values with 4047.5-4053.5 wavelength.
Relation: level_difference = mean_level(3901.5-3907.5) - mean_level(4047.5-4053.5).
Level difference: 1.8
